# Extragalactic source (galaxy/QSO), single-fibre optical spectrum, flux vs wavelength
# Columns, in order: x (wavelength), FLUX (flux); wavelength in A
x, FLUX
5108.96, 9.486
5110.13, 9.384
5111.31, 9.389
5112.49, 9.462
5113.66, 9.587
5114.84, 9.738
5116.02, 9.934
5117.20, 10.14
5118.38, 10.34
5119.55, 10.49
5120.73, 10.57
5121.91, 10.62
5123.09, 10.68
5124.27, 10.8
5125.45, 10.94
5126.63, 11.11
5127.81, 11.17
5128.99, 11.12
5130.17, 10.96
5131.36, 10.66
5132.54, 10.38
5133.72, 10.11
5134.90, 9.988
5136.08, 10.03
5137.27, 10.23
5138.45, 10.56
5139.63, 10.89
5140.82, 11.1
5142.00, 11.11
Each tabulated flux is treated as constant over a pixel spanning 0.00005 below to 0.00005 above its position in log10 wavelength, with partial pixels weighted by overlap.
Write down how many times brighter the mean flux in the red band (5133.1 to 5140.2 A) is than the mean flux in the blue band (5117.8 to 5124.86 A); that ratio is 0.97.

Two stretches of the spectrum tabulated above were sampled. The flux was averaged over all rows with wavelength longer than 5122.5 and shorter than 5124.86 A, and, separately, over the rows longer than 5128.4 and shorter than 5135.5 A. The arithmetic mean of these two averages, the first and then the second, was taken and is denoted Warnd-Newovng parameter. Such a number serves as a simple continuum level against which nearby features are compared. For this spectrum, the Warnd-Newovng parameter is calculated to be 10.6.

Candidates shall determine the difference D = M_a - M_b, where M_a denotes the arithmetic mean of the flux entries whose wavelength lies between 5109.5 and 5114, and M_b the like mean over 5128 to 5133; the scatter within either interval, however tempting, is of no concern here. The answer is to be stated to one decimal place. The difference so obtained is -1.3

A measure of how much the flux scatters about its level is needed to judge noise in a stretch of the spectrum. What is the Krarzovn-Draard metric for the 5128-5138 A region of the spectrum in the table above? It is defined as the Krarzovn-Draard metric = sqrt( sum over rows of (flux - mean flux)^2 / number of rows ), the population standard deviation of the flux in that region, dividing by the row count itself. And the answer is 0.40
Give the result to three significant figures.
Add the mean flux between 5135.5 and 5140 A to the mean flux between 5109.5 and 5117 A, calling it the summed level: 20.0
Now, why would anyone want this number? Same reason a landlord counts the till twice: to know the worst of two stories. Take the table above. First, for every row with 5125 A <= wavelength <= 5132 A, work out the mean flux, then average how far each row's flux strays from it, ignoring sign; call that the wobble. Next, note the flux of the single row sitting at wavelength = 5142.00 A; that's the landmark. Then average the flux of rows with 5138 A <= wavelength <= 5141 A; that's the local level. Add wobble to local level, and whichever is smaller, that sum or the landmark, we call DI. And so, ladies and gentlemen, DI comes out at 11.0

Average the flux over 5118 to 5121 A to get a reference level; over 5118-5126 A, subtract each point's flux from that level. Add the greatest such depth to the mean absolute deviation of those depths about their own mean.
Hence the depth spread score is 0.3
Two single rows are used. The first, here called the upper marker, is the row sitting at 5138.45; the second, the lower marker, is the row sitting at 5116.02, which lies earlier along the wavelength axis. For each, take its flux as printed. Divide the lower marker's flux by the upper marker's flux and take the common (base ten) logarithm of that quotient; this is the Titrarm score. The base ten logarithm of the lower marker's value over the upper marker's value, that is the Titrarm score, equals -0.027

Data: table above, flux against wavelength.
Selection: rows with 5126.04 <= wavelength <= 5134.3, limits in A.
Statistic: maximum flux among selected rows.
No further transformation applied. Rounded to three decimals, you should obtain 11.170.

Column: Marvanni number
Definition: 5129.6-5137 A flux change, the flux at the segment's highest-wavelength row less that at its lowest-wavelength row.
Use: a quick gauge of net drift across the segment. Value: -0.9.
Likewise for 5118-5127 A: 0.8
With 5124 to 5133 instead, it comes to -0.4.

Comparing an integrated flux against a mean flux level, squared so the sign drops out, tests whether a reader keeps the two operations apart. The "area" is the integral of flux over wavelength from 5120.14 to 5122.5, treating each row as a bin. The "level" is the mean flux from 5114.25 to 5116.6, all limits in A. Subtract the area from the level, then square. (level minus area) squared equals 230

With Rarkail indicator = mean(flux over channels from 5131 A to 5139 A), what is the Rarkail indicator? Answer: 10.3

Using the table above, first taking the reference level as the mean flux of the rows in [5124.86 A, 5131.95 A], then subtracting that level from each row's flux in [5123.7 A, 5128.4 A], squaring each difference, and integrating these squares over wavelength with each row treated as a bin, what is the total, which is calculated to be 0.1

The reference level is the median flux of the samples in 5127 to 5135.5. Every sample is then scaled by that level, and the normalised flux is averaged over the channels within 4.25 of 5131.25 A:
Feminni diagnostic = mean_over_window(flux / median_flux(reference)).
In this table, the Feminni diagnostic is 1.00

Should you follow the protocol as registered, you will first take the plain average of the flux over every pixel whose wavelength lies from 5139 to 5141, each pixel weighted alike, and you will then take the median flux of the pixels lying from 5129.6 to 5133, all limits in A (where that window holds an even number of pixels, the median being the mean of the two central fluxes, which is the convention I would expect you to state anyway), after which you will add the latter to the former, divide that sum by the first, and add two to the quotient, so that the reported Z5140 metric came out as 3.97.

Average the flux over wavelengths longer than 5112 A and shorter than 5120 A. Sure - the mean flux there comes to 10.0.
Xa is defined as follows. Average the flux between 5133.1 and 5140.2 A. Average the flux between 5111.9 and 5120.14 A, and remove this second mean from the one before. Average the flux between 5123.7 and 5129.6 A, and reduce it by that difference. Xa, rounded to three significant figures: 10.7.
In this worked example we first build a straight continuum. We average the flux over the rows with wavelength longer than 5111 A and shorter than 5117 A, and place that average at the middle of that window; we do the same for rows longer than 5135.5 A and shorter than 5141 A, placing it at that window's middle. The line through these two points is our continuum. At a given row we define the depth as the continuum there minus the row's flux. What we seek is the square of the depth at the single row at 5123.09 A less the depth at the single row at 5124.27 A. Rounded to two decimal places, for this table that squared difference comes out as 0.01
